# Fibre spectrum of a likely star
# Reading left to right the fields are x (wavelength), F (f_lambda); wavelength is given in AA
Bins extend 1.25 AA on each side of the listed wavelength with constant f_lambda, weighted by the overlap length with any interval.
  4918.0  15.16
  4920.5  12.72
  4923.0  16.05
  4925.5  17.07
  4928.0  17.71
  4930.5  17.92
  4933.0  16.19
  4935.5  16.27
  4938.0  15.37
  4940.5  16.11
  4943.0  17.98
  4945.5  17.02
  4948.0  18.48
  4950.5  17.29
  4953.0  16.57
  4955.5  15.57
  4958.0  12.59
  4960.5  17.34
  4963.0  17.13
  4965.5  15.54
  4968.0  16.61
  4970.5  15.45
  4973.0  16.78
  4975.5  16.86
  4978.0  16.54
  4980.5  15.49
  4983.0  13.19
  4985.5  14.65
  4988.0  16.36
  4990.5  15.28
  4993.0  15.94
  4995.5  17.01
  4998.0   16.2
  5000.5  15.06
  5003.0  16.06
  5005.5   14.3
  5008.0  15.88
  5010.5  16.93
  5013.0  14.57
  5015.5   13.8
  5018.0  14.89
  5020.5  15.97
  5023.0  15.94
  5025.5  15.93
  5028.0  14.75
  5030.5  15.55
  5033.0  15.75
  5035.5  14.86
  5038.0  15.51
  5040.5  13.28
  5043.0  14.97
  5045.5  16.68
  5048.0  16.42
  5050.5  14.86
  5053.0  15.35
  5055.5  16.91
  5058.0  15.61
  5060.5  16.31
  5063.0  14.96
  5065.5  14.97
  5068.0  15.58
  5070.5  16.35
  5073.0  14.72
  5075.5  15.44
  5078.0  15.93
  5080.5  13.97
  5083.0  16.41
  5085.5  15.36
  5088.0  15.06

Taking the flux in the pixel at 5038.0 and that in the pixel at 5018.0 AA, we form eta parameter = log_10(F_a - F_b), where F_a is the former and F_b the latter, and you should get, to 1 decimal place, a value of -0.2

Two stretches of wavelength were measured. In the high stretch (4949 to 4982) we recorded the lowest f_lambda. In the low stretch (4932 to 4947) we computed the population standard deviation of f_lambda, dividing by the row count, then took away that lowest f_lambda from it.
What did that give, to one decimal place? -11.8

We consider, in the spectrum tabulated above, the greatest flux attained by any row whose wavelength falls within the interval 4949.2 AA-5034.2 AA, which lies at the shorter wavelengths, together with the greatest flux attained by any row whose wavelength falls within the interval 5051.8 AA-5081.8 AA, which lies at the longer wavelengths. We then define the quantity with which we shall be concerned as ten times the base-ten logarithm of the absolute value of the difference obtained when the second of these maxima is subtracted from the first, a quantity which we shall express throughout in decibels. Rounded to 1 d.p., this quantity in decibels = -3.7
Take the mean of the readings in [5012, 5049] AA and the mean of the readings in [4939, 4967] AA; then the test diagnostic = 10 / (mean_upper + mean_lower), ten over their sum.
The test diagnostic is 0.315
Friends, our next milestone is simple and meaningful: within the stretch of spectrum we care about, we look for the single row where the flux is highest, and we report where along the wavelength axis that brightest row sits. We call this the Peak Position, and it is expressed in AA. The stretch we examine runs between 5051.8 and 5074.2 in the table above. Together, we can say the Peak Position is 5055.5 AA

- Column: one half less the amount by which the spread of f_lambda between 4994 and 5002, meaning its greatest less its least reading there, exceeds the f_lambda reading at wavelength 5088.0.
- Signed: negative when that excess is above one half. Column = 13.6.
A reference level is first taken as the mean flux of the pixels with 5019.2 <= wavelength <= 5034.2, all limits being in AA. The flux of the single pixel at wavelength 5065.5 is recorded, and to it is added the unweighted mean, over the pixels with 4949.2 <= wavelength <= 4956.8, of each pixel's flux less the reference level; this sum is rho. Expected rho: 15.8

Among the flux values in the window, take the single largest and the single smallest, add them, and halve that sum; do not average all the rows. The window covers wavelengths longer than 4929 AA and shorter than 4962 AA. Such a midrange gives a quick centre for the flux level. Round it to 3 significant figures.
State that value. 15.5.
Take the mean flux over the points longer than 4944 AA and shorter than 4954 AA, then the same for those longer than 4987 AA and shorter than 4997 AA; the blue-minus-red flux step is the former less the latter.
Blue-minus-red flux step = 1.2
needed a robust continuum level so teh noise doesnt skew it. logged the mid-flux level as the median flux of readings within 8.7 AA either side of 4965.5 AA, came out 16.6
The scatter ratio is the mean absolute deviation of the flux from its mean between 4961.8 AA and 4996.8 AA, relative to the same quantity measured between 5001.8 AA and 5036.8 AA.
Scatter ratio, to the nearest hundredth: 1.17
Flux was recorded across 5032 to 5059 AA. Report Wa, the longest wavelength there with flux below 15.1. 5050.5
